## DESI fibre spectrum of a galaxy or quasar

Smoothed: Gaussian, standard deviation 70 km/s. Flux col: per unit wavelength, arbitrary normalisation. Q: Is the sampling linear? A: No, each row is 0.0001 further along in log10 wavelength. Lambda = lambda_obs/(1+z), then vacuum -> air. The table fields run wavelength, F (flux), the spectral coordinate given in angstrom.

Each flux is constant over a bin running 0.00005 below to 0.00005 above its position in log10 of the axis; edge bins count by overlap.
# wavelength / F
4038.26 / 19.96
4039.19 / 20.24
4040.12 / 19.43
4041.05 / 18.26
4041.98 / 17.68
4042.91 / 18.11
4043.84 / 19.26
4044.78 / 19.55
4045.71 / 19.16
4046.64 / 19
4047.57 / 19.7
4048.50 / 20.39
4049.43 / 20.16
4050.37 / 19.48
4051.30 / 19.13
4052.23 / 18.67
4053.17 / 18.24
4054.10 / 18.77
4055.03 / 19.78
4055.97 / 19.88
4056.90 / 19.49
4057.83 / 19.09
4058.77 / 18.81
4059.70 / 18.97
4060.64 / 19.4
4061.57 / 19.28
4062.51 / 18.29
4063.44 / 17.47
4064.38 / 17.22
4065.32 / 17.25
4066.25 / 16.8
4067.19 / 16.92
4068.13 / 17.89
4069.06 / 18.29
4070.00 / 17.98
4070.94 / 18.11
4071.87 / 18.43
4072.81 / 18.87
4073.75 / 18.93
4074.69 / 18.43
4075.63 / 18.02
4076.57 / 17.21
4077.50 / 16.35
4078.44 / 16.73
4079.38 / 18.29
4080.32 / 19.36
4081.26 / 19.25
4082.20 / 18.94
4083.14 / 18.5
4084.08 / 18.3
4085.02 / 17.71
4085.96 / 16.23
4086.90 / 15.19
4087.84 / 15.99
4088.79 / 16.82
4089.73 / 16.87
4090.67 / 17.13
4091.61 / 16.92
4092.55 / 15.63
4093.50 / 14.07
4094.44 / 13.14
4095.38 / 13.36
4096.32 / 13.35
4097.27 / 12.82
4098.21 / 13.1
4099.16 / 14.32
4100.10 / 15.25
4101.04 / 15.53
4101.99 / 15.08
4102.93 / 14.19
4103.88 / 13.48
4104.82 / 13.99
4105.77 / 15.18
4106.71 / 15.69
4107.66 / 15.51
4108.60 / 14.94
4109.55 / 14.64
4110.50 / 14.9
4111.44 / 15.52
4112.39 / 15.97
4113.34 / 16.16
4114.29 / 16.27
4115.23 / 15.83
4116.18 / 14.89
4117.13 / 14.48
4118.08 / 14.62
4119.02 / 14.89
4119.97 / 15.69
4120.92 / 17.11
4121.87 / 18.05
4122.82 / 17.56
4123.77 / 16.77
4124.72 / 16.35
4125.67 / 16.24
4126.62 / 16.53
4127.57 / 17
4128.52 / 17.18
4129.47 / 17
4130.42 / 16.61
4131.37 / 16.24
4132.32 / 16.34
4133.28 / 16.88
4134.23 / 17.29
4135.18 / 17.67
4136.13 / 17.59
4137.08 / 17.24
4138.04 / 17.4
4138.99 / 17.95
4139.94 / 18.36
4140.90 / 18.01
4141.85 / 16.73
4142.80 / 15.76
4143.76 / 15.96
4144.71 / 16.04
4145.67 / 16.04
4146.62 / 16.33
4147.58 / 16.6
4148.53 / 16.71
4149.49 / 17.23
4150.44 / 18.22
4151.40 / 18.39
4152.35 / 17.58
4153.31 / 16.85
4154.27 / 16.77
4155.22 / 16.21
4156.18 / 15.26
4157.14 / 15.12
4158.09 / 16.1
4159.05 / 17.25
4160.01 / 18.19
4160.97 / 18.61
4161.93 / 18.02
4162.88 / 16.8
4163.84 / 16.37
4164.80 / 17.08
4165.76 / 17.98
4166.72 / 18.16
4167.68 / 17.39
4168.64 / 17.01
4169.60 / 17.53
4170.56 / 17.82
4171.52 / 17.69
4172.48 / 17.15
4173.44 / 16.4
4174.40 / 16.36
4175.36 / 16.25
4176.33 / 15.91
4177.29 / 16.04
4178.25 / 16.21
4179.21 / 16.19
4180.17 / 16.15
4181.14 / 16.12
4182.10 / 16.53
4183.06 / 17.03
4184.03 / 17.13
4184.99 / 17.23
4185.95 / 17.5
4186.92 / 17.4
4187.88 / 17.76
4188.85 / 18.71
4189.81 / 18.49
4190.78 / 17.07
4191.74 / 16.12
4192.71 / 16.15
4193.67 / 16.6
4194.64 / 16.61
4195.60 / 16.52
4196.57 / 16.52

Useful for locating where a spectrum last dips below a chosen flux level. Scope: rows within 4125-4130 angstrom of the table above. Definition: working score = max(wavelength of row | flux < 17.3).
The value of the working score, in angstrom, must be 4129.47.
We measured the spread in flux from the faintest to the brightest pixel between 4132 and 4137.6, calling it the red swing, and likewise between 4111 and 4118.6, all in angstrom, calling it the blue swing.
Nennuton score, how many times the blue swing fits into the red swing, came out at 0.7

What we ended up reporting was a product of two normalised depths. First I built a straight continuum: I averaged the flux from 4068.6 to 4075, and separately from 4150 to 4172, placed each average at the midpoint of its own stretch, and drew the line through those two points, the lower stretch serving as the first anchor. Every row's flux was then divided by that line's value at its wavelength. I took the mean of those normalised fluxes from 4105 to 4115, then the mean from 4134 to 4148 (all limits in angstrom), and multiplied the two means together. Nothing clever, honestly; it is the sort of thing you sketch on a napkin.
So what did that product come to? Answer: 0.84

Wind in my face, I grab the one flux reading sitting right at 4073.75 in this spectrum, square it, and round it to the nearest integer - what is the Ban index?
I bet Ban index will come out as 358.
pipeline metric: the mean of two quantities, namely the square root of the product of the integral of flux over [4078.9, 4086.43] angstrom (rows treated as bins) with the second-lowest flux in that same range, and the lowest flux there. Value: 32.8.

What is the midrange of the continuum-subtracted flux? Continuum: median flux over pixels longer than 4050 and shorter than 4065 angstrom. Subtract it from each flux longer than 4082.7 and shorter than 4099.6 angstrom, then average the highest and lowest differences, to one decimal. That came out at -3.4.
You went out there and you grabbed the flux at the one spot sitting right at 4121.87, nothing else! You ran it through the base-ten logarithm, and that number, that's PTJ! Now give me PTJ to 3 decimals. 1.256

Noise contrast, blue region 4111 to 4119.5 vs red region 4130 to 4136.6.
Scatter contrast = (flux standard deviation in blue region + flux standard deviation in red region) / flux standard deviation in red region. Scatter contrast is 2.2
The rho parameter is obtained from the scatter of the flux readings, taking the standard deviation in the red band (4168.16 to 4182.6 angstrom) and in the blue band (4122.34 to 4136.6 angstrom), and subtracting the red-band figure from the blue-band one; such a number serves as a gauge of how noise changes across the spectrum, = -0.14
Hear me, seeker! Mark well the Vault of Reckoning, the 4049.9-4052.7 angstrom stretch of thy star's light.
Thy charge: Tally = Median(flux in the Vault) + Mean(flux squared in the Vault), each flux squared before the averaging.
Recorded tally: 384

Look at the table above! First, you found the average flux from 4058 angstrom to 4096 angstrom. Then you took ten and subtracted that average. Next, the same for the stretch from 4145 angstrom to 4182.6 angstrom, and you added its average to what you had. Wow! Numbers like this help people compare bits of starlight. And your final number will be 9.5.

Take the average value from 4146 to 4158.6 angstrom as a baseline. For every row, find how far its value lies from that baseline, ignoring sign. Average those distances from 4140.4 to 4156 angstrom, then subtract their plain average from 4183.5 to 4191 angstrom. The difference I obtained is -0.31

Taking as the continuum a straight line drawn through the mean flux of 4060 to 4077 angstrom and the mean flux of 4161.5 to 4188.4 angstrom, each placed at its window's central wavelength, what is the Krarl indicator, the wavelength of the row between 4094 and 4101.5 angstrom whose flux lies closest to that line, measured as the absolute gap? 4101.04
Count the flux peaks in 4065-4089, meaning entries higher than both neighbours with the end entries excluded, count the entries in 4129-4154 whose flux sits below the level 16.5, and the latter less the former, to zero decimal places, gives 4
